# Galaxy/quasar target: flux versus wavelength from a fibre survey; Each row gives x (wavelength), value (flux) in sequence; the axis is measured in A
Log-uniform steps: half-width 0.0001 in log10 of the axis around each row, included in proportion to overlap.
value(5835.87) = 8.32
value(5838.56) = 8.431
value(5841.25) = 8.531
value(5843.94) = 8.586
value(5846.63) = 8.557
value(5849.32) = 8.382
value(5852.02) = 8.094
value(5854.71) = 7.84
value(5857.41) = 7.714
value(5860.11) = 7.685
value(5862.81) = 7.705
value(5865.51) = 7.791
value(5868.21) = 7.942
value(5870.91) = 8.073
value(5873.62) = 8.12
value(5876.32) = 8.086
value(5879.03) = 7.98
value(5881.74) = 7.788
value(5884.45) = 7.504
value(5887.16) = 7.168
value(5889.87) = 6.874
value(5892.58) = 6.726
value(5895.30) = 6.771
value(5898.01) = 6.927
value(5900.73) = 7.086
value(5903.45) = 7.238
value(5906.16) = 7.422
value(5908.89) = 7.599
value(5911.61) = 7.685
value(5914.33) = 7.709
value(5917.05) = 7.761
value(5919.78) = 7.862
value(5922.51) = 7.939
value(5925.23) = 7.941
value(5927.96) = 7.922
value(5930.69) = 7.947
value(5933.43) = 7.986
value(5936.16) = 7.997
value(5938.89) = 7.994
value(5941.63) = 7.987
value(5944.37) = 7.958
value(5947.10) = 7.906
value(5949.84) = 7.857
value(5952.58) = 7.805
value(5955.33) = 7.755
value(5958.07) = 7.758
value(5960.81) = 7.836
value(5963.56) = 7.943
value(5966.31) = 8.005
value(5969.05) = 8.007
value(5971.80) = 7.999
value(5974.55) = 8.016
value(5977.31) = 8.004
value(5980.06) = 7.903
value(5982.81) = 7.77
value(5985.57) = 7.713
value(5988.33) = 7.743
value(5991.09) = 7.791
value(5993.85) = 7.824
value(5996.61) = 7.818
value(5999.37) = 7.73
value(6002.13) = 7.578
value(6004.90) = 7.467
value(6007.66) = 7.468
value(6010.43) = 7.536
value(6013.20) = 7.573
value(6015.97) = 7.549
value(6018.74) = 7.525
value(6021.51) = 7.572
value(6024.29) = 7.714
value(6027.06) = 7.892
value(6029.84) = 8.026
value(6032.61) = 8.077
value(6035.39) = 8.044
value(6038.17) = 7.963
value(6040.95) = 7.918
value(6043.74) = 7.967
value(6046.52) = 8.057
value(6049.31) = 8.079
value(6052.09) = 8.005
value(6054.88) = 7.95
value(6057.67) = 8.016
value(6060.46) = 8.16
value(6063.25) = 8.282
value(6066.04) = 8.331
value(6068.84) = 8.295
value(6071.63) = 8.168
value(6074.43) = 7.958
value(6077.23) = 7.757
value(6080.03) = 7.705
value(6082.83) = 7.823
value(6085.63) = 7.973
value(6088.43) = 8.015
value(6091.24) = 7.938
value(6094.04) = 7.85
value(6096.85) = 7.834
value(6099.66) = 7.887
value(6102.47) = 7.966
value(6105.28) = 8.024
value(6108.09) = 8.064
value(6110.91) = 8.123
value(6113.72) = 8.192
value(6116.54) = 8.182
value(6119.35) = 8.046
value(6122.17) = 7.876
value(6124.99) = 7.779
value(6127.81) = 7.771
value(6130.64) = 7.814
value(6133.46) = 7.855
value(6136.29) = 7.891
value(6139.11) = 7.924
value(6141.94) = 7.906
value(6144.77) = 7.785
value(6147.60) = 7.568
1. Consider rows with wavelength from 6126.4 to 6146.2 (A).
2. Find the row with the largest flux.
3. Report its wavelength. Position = 6139.11 A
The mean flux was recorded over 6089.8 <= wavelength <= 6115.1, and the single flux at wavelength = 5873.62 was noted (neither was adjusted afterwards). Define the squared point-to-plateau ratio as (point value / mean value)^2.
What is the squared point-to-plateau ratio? 1.03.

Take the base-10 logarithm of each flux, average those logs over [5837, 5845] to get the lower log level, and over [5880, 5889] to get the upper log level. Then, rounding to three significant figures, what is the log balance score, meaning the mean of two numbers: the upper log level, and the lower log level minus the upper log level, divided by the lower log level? 0.467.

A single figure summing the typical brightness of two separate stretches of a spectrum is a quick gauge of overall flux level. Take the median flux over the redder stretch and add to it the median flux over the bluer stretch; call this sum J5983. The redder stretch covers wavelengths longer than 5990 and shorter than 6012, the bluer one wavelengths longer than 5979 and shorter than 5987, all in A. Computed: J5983 15.4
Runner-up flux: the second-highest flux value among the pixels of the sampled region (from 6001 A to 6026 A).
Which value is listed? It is 7.578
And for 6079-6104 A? 7.973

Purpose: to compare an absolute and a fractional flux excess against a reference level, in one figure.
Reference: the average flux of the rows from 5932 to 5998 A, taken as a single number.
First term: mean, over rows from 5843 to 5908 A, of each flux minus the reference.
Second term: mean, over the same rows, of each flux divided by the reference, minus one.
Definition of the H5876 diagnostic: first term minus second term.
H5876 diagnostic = -0.2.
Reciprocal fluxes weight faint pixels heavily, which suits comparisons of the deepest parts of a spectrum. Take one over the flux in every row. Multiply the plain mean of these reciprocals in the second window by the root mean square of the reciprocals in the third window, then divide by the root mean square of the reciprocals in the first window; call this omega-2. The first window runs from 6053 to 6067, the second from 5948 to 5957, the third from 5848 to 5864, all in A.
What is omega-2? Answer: 0.132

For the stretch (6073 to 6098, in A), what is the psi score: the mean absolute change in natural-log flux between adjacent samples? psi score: 0.012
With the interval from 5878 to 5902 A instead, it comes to 0.028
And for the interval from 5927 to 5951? 0.003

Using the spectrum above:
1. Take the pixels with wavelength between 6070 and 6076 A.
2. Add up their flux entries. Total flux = 16.1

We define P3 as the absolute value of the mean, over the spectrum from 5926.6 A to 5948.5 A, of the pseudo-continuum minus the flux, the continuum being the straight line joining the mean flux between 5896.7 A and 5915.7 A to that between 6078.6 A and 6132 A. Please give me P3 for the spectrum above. 0.49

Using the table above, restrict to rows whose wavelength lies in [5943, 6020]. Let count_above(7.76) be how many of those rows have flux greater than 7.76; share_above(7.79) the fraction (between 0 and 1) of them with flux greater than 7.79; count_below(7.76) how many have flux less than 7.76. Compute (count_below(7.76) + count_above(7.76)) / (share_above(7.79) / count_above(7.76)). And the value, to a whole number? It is 836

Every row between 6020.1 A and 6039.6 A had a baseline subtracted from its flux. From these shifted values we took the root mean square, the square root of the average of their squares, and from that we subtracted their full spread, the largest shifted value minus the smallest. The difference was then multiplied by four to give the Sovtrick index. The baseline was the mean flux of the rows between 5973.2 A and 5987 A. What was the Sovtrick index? -1.3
